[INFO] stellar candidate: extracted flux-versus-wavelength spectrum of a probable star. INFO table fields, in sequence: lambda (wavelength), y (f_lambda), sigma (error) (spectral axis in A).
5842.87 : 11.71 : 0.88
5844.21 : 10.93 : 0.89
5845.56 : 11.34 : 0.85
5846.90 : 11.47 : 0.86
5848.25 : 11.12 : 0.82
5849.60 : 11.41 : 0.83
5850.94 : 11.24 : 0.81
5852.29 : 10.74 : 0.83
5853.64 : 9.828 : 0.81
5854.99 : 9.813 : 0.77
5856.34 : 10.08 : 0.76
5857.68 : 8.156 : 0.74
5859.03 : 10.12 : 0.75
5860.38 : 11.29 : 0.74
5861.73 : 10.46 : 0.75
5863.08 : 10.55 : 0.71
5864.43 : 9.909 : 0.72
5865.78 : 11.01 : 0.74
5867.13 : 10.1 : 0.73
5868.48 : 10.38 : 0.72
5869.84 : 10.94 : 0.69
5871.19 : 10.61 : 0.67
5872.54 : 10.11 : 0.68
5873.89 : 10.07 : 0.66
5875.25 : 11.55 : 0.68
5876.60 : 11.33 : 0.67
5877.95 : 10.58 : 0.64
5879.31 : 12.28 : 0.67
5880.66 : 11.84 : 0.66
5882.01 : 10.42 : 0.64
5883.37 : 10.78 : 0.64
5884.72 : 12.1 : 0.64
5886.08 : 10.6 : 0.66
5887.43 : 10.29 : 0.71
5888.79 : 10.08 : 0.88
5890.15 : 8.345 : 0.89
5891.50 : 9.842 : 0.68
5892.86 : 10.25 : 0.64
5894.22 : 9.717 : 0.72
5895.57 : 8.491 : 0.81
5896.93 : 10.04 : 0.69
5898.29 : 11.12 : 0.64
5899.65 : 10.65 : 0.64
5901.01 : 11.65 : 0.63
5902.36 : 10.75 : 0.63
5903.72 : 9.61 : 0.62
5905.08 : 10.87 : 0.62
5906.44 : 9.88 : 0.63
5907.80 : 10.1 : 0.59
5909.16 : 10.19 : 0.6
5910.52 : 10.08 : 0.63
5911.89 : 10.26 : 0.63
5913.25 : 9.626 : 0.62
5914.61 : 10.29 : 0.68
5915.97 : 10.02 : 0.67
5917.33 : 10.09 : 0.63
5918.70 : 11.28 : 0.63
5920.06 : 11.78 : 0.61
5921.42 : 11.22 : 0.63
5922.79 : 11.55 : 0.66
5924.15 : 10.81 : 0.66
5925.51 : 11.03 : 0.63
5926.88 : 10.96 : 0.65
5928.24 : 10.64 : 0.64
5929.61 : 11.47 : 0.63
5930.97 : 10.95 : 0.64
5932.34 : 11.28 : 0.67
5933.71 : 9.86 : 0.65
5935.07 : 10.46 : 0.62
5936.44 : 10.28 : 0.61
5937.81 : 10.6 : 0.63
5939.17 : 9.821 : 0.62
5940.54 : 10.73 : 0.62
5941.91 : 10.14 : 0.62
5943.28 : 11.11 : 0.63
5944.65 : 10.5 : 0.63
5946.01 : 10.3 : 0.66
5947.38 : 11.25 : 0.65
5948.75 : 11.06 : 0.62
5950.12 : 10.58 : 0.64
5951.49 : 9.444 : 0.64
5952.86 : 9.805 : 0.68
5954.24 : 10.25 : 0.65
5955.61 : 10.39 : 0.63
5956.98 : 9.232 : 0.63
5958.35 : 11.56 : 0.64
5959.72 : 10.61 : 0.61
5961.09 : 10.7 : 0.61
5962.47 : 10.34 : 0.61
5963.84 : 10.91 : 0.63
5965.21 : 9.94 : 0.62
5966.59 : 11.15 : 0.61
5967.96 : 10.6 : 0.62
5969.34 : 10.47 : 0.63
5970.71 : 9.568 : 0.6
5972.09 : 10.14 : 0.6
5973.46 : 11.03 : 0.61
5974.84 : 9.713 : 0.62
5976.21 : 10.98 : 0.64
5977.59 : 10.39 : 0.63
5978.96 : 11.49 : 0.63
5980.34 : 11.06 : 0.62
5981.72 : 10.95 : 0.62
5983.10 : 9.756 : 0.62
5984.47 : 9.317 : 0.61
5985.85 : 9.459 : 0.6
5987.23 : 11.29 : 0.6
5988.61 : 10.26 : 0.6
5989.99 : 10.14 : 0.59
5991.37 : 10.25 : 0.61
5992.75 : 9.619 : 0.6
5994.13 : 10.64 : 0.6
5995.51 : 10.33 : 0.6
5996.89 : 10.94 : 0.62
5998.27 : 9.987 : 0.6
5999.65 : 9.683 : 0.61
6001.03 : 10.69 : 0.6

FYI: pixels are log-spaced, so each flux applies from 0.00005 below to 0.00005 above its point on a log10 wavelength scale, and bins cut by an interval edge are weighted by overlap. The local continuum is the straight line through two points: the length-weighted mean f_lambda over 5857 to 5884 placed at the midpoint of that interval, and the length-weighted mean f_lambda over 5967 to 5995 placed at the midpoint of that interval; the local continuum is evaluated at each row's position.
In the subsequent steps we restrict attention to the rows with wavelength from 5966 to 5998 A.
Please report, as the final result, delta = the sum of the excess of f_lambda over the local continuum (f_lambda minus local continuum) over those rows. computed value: 1.2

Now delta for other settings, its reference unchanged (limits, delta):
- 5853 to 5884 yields -2.3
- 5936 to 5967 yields 0.7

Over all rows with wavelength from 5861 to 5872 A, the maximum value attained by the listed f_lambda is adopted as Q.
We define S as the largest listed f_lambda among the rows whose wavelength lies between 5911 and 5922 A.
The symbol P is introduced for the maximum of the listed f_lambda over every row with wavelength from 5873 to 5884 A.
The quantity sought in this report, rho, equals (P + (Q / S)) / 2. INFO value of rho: 6.61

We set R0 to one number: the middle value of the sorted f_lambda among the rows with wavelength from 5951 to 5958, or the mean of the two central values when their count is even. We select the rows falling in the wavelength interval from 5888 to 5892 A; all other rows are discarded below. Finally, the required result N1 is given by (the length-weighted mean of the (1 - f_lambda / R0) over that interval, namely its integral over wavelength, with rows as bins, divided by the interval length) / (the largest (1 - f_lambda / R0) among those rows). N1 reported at 0.3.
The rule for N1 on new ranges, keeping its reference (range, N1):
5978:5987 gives -1.2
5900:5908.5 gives -3.5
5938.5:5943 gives 31.6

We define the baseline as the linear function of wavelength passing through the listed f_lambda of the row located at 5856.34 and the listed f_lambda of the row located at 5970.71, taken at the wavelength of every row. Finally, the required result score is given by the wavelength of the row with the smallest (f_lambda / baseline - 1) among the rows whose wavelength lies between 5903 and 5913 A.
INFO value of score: 5903.72 A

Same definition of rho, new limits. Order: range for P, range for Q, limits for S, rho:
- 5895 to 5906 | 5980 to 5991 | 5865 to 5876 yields 6.31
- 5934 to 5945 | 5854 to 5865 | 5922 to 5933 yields 6.04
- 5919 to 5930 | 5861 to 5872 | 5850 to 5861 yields 6.38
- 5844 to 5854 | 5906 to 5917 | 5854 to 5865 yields 6.19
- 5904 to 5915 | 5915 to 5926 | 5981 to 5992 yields 5.96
